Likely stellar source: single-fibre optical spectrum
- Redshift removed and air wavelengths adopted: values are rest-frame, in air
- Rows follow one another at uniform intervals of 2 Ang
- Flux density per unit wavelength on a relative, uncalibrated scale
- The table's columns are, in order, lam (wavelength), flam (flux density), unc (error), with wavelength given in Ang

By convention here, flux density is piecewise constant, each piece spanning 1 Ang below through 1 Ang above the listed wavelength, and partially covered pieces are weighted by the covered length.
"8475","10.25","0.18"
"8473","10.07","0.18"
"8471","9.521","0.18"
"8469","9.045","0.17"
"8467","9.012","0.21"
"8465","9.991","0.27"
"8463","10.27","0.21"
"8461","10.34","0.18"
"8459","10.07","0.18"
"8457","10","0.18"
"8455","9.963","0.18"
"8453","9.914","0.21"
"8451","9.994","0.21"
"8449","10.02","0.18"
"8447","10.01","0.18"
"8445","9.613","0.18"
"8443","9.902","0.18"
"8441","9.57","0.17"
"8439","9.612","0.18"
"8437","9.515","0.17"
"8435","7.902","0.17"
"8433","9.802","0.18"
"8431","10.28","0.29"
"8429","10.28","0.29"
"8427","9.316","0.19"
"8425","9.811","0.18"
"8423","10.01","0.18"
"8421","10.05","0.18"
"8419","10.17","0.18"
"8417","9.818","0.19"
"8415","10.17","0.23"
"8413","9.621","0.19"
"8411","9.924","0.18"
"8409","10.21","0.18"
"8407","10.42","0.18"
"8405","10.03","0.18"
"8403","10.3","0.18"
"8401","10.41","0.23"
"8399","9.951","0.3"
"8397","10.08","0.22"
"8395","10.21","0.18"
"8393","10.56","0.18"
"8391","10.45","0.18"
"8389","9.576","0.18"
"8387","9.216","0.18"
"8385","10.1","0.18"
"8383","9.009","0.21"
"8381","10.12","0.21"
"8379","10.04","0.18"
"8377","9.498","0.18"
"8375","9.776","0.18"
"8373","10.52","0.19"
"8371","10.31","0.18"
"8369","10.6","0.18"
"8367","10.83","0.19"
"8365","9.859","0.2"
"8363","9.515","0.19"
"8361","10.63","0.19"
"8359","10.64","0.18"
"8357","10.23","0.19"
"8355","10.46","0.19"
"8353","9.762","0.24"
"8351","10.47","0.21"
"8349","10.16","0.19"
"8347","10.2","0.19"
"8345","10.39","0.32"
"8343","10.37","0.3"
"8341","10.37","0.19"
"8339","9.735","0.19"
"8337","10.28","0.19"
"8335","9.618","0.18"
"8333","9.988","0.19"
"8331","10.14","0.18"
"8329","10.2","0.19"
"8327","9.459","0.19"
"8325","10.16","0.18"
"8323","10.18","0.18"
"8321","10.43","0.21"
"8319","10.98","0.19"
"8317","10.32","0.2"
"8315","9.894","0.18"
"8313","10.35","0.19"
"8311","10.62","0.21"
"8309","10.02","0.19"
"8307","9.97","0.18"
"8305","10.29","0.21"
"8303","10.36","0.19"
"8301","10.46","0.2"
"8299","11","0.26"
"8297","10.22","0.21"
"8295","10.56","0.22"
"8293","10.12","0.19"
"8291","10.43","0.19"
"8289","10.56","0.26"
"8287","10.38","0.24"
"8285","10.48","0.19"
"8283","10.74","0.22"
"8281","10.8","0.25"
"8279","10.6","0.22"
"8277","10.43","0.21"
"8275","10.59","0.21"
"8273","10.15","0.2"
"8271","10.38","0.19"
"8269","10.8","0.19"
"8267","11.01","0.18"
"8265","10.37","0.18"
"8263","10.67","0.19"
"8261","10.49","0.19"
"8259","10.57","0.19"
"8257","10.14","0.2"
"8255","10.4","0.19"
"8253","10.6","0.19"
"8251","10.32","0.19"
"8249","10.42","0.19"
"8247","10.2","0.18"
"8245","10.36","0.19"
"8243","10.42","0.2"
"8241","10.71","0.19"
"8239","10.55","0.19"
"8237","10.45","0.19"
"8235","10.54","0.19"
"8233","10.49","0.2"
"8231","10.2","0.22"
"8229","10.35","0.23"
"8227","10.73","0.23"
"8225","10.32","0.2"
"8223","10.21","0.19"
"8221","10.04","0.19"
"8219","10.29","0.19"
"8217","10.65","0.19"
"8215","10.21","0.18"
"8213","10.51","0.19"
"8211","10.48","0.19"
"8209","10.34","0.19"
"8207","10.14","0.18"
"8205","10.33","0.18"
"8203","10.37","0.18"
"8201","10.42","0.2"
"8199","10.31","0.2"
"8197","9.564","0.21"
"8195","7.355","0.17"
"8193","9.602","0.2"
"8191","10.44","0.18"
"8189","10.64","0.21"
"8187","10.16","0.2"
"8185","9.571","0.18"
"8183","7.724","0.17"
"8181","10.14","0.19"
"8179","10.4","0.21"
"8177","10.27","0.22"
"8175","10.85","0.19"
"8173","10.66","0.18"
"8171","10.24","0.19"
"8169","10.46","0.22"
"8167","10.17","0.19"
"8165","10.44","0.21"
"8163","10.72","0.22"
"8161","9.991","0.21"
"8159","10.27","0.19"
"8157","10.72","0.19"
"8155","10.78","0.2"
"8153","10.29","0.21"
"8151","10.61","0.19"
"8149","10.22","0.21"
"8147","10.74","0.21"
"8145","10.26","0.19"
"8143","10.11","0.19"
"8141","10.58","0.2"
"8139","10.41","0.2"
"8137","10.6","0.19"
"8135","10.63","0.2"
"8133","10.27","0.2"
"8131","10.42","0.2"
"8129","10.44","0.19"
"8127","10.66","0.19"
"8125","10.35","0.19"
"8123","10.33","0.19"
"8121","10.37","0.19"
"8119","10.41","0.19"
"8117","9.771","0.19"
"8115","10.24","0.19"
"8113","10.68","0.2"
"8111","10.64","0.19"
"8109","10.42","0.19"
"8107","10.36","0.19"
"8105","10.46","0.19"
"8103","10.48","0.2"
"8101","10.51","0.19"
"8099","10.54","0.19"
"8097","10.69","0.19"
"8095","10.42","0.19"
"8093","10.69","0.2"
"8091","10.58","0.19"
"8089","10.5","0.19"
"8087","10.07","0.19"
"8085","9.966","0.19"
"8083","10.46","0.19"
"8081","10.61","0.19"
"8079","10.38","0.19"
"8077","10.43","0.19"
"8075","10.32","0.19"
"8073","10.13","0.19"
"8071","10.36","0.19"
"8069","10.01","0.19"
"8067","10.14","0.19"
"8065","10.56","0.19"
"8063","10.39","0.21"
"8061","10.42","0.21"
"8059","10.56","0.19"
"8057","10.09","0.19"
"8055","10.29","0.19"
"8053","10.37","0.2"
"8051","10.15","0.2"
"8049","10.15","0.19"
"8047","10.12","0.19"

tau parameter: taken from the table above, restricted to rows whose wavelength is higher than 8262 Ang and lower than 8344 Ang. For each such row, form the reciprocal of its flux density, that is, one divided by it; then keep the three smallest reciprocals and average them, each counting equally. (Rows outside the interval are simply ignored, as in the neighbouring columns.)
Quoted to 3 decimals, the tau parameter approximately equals 0.091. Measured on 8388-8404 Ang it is 0.095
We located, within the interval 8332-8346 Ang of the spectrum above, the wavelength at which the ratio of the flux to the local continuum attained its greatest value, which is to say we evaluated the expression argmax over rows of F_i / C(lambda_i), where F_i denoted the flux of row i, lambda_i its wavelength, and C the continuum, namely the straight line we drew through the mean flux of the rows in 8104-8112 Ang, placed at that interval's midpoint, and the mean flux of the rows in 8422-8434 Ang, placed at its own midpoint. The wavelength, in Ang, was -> 8345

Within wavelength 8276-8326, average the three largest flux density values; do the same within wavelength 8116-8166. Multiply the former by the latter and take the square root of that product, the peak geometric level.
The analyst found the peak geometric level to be 10.8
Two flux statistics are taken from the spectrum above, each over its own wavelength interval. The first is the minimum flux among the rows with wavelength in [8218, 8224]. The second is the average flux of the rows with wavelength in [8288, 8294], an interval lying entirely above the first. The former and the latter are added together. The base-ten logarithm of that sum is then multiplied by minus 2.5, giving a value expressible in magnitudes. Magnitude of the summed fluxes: -3.27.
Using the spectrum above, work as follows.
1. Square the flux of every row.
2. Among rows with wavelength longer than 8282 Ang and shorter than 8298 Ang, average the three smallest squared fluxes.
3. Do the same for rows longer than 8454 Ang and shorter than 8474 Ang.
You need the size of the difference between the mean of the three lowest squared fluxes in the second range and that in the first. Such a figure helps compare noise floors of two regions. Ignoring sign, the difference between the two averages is 20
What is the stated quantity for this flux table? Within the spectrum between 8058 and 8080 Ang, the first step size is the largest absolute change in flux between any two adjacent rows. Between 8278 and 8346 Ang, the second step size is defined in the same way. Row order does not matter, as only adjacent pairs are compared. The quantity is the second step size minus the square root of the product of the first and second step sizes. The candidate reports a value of 0.21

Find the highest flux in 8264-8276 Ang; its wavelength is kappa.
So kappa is 8267 Ang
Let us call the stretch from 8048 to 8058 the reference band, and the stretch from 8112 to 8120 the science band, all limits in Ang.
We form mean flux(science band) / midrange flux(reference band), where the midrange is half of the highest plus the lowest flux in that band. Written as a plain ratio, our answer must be 1.00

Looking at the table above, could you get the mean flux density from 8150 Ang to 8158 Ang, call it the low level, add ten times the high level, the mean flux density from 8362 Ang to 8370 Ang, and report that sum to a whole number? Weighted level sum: 113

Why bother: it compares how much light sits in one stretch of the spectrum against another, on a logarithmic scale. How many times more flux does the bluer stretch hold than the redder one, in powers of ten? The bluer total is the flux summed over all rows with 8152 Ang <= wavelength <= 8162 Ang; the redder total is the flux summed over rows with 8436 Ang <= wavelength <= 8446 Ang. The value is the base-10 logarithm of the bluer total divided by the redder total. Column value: 0.033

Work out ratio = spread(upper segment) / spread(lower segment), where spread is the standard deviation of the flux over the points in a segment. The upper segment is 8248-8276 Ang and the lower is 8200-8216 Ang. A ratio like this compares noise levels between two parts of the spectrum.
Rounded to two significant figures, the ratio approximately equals 1.9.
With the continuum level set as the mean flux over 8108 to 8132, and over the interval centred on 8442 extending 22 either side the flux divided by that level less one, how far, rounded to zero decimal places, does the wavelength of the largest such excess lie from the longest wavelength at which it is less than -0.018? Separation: 2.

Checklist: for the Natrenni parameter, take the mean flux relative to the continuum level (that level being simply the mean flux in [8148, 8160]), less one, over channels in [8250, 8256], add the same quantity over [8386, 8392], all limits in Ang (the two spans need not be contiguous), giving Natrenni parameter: -0.07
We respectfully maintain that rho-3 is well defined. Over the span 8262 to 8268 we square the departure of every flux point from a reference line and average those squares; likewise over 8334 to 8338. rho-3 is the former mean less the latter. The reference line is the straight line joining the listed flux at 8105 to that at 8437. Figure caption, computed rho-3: 0.397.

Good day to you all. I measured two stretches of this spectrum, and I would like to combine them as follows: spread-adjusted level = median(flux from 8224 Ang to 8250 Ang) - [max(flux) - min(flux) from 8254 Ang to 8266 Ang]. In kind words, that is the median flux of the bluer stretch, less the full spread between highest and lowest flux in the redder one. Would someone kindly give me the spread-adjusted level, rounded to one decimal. 9.9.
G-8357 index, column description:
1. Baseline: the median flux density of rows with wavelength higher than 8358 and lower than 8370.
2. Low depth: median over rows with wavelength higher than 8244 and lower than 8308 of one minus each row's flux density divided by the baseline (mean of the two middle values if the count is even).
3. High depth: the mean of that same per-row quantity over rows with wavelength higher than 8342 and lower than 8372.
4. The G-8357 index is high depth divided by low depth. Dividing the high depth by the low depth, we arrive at 1.7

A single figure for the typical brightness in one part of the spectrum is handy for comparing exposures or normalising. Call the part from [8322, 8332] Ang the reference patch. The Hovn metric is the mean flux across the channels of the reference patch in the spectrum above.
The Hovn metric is 10.0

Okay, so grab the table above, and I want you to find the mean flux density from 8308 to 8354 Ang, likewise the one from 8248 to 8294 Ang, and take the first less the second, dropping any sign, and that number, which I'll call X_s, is 0.32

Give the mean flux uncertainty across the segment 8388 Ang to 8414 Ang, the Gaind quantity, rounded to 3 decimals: 0.197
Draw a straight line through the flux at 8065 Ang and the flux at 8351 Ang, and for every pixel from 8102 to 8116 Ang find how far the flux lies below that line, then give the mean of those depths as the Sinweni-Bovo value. 0.078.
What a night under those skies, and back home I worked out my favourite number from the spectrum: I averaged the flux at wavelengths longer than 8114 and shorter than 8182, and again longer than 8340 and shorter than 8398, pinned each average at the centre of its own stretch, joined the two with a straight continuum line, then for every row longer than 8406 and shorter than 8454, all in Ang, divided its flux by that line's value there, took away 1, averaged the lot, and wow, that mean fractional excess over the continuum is -0.023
